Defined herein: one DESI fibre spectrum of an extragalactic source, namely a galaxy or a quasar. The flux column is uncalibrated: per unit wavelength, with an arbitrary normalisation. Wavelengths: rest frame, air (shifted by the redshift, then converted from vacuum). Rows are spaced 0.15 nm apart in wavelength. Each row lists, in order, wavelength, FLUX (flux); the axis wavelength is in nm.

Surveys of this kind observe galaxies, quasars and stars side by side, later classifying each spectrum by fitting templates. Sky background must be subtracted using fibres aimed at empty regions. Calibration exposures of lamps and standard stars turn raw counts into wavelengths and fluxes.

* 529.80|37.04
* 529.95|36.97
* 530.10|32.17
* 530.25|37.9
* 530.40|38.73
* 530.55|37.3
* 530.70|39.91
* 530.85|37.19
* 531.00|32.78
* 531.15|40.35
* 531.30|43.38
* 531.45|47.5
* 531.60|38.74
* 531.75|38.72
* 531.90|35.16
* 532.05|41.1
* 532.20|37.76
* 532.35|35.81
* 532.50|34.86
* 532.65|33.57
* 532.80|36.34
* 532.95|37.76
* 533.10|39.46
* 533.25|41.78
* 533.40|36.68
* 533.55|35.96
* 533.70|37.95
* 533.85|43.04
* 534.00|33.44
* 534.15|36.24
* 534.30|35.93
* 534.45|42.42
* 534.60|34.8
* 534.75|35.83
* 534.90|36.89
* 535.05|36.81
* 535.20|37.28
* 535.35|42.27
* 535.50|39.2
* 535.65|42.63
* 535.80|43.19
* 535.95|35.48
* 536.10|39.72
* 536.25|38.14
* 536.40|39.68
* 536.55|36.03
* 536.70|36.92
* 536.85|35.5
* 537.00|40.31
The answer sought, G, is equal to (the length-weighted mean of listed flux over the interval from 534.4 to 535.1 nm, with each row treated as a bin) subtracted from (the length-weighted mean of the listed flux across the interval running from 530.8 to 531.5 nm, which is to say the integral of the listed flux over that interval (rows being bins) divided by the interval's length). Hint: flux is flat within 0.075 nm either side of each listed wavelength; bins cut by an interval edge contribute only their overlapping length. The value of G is 3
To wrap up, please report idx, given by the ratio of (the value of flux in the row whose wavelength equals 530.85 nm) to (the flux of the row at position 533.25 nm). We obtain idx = 0.89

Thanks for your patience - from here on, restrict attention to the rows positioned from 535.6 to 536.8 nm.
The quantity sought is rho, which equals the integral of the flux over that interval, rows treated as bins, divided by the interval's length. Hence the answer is 38.8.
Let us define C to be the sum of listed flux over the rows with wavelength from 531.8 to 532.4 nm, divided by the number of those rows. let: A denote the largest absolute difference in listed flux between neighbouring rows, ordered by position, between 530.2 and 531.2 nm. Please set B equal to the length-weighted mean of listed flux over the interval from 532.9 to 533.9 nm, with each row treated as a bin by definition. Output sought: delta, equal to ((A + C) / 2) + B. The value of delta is 61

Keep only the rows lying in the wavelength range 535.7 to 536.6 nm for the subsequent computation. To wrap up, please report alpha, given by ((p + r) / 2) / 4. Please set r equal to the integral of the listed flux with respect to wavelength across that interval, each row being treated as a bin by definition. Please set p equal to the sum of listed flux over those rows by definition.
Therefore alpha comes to 33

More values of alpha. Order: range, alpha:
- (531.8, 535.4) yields 129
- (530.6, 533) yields 88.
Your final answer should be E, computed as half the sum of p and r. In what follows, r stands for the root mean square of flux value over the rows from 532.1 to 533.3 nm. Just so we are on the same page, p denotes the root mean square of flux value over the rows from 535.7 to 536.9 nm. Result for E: 37.7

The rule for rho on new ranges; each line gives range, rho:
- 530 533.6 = 38.0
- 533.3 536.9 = 38.0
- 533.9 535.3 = 36.8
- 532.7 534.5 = 38.0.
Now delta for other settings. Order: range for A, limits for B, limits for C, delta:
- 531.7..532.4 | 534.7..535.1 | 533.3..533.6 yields 58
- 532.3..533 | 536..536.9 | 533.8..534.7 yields 58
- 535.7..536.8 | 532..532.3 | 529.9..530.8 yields 61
